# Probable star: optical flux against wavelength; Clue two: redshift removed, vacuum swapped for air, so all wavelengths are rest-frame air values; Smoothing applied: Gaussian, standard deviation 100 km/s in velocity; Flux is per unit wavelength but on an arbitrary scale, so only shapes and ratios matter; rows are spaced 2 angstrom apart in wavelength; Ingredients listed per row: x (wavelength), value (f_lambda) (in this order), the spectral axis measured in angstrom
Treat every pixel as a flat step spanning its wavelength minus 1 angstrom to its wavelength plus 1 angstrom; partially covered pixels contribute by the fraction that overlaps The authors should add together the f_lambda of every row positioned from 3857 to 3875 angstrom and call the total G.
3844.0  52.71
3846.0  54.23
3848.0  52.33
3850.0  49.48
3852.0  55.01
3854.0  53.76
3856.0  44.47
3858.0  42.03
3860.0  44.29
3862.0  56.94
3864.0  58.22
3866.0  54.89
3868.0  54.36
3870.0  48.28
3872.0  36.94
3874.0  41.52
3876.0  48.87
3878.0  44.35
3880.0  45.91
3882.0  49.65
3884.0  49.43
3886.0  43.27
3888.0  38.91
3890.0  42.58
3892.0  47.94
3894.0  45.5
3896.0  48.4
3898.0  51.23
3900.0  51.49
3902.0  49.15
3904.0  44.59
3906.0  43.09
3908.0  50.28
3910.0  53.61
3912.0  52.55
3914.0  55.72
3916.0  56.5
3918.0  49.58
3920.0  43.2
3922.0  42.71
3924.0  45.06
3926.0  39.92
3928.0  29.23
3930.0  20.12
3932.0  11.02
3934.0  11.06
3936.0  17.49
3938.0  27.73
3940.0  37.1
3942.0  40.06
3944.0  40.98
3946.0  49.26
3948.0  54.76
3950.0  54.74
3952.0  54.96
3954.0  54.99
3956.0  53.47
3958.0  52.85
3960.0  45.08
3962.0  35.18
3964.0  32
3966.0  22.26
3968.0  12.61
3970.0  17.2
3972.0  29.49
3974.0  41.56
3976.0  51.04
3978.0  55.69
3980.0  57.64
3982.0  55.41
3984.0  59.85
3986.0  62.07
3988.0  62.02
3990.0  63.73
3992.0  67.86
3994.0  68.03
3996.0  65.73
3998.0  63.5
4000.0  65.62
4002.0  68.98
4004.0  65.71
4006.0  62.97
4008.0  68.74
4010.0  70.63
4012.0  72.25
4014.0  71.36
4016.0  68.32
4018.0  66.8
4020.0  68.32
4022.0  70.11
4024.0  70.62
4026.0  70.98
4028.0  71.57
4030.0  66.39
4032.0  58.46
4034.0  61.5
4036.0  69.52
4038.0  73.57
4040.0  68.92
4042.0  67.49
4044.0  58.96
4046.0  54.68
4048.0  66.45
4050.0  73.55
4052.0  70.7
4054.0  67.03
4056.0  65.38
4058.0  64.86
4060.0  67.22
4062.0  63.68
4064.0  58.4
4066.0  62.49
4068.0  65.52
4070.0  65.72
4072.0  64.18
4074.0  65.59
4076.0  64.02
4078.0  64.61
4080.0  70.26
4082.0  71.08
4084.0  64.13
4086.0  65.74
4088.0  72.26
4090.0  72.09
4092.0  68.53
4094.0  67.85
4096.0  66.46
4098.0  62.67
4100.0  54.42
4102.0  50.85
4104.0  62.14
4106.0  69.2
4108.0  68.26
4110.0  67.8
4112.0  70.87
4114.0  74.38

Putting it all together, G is 437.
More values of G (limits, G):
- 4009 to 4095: 2882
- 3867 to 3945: 1649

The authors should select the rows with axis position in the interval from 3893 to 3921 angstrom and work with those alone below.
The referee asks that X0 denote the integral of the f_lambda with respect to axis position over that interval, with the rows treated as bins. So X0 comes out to 1390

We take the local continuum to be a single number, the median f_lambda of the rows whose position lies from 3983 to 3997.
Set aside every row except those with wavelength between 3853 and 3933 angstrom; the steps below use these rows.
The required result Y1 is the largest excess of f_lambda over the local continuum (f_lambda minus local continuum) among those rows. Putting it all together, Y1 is -6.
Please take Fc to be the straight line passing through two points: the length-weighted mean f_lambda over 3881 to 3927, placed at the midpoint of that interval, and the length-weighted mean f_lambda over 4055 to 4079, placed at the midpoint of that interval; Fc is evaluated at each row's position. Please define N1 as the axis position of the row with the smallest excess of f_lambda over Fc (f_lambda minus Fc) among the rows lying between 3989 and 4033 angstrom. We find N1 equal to 4032.0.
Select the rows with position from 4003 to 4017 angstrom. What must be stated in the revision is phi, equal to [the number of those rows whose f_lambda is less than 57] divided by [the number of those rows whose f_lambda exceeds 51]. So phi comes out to 0.00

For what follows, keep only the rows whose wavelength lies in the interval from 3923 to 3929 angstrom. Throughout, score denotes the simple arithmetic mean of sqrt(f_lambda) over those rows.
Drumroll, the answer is 6.1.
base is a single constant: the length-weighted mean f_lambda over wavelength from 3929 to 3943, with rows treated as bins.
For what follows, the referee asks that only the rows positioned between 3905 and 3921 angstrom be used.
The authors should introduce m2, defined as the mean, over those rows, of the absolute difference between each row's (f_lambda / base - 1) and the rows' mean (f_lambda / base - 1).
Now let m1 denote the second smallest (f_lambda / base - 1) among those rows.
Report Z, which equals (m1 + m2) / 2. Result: 0.5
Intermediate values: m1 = 0.8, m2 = 0.17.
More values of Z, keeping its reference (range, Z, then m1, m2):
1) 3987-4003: 0.9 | 1.7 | 0.08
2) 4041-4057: 0.8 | 1.5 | 0.19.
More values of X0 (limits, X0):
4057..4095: 2516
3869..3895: 1166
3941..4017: 4077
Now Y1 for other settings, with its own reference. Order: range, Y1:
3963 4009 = 5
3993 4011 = 7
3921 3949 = -9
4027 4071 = 10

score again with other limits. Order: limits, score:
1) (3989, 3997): 8.1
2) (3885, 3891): 6.4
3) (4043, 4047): 7.5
